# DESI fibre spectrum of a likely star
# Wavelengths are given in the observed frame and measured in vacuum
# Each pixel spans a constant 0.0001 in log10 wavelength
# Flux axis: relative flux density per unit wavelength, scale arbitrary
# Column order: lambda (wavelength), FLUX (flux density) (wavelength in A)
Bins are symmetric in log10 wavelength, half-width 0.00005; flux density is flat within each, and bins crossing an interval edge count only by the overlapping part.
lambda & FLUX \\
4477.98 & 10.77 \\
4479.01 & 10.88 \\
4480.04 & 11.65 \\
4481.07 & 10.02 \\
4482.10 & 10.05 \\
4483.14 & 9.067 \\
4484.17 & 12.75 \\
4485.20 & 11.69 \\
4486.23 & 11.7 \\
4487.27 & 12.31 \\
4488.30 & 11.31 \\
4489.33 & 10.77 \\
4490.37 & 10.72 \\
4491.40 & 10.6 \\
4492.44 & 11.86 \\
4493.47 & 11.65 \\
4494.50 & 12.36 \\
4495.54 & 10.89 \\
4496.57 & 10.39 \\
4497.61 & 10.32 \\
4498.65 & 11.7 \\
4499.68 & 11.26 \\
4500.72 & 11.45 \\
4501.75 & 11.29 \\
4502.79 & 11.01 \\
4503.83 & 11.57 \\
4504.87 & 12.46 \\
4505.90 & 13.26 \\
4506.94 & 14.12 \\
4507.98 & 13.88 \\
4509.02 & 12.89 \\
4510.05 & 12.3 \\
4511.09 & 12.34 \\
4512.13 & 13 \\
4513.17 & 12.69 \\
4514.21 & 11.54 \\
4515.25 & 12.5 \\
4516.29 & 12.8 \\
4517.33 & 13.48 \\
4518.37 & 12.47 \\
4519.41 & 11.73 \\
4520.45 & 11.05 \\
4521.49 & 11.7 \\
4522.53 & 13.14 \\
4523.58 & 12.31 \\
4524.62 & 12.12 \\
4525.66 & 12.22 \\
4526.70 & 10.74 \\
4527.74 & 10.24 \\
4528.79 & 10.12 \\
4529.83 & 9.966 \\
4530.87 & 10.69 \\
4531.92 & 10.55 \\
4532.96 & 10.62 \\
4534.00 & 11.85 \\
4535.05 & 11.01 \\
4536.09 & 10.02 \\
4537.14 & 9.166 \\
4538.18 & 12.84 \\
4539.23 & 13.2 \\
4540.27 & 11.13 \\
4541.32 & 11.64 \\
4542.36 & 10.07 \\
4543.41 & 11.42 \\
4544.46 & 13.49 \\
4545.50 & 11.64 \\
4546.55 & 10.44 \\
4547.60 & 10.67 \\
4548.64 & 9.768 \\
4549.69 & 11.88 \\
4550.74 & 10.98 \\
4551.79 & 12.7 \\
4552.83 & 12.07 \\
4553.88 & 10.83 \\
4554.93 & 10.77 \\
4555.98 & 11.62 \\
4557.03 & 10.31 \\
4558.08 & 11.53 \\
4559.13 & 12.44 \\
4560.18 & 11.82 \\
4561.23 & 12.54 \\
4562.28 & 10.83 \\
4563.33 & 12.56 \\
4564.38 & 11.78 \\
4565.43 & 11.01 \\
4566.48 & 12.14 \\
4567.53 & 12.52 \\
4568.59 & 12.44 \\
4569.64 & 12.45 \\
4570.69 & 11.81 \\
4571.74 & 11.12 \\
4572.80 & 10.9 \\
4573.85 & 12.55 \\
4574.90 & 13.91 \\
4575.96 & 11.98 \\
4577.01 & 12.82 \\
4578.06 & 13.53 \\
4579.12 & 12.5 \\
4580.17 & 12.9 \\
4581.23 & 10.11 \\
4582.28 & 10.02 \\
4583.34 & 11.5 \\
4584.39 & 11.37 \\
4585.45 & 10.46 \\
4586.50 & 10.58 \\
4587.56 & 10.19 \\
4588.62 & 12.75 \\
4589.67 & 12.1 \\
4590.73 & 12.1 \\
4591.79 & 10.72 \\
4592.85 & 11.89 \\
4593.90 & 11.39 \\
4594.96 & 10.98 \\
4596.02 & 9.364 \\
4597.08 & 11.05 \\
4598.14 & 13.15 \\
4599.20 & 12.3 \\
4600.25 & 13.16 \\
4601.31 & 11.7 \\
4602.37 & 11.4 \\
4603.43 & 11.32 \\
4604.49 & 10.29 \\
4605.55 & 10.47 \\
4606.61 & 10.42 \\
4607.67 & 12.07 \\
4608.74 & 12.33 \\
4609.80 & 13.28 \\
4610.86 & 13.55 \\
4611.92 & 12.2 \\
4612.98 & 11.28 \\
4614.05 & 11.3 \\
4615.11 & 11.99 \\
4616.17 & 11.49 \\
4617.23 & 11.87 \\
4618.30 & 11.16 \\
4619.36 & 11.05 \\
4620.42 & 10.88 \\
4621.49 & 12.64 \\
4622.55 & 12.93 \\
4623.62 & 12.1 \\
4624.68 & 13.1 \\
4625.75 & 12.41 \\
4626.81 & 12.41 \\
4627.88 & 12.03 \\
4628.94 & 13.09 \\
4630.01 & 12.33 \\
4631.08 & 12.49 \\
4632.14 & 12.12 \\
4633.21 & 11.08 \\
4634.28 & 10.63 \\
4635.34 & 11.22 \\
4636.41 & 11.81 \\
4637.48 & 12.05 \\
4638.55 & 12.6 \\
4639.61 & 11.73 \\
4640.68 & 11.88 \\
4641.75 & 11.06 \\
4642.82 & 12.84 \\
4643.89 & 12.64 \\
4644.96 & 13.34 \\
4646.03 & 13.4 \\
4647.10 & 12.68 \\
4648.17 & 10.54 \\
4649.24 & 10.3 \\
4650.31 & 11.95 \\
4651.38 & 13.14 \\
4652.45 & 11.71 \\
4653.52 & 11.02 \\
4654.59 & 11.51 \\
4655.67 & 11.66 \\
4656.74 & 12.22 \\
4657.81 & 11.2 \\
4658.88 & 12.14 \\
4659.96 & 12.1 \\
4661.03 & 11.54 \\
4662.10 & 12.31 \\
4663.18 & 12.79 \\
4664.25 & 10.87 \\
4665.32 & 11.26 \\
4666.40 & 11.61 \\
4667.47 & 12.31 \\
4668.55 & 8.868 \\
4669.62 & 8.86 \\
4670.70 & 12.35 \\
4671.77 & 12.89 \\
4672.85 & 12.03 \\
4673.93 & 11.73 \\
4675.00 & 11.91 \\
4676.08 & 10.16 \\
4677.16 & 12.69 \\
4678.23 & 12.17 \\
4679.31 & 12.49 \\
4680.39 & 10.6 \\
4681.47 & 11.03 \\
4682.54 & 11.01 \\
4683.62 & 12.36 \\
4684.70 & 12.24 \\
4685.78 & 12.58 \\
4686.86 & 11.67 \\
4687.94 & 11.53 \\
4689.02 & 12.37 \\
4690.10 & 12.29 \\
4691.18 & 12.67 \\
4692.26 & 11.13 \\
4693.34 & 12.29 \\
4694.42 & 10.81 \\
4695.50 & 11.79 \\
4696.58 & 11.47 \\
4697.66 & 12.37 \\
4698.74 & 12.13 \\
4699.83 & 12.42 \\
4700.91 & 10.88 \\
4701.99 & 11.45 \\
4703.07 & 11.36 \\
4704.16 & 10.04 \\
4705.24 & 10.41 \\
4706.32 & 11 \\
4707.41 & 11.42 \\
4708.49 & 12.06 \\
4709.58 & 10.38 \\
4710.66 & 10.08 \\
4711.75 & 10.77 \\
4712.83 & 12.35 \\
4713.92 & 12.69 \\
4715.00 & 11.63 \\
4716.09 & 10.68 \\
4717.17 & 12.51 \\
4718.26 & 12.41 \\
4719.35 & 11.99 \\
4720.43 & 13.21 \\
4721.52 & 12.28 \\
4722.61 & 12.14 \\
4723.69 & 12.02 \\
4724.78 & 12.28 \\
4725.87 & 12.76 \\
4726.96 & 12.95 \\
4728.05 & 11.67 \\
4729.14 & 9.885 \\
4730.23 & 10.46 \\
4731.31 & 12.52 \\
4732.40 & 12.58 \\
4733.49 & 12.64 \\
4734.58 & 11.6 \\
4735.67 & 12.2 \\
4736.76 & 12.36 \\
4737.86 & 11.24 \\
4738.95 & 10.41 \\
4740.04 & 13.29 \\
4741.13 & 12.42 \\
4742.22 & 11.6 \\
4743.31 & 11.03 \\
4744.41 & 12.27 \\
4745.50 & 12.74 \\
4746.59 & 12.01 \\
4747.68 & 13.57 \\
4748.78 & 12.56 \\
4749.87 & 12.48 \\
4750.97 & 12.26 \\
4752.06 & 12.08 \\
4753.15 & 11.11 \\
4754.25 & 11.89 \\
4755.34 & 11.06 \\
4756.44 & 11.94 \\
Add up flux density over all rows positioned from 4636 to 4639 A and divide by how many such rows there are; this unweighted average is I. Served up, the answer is 12.2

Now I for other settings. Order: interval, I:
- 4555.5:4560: 11.5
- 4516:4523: 12.3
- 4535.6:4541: 11.3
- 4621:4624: 12.6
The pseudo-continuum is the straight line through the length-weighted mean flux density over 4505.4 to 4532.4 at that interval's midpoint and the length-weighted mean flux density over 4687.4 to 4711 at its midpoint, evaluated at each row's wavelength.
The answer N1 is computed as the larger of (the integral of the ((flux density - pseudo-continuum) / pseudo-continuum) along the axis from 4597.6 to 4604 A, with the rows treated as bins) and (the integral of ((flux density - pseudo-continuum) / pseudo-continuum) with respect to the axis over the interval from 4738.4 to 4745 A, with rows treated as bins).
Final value 0.29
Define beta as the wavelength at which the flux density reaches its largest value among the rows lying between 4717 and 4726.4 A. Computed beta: 4720.43 A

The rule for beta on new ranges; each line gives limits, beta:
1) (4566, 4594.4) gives 4574.90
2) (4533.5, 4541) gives 4539.23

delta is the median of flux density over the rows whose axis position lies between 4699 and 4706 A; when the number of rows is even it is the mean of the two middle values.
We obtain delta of 11.1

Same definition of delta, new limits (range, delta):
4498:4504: 11.4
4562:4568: 12.0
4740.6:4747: 12.1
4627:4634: 12.2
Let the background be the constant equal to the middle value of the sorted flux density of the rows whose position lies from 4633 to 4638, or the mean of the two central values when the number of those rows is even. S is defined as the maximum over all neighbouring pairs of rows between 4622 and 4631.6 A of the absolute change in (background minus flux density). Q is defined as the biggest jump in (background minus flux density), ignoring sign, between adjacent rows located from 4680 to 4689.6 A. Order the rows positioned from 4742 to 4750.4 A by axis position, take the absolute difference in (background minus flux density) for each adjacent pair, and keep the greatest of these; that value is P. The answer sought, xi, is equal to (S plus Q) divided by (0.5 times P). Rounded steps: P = 1.56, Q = 1.35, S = 1.1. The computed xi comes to 3.1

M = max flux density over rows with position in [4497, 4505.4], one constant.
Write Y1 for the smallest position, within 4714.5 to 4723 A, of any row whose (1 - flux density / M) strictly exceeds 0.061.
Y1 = 4715.00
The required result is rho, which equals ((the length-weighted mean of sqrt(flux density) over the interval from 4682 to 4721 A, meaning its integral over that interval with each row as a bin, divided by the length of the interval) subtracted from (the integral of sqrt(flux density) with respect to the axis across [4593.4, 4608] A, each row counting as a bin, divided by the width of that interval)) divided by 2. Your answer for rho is -0.02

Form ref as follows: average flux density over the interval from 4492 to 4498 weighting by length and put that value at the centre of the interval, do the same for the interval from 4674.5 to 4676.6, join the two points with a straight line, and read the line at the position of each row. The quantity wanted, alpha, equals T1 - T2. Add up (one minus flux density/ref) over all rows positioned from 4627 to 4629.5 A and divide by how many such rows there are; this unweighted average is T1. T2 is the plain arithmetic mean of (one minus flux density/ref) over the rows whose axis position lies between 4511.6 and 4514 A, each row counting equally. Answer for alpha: 0.01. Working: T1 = -0.13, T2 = -0.14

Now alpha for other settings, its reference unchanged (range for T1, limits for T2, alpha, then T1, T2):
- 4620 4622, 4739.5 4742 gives 0.12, -0.06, -0.18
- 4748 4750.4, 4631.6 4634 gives -0.10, -0.15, -0.05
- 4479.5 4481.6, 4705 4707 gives 0.02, 0.04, 0.02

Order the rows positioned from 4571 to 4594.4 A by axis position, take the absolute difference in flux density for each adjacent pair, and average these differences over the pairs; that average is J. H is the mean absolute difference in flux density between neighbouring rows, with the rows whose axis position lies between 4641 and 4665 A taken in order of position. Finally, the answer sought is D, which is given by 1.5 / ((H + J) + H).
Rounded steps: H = 0.84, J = 0.97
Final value 0.56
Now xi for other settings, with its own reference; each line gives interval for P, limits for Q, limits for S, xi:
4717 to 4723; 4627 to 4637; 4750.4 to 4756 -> 3.3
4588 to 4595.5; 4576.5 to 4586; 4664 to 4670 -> 9.0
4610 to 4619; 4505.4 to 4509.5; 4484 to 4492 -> 3.0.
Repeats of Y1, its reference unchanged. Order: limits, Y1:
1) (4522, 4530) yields 4526.70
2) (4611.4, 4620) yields 4612.98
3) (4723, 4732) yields 4728.05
